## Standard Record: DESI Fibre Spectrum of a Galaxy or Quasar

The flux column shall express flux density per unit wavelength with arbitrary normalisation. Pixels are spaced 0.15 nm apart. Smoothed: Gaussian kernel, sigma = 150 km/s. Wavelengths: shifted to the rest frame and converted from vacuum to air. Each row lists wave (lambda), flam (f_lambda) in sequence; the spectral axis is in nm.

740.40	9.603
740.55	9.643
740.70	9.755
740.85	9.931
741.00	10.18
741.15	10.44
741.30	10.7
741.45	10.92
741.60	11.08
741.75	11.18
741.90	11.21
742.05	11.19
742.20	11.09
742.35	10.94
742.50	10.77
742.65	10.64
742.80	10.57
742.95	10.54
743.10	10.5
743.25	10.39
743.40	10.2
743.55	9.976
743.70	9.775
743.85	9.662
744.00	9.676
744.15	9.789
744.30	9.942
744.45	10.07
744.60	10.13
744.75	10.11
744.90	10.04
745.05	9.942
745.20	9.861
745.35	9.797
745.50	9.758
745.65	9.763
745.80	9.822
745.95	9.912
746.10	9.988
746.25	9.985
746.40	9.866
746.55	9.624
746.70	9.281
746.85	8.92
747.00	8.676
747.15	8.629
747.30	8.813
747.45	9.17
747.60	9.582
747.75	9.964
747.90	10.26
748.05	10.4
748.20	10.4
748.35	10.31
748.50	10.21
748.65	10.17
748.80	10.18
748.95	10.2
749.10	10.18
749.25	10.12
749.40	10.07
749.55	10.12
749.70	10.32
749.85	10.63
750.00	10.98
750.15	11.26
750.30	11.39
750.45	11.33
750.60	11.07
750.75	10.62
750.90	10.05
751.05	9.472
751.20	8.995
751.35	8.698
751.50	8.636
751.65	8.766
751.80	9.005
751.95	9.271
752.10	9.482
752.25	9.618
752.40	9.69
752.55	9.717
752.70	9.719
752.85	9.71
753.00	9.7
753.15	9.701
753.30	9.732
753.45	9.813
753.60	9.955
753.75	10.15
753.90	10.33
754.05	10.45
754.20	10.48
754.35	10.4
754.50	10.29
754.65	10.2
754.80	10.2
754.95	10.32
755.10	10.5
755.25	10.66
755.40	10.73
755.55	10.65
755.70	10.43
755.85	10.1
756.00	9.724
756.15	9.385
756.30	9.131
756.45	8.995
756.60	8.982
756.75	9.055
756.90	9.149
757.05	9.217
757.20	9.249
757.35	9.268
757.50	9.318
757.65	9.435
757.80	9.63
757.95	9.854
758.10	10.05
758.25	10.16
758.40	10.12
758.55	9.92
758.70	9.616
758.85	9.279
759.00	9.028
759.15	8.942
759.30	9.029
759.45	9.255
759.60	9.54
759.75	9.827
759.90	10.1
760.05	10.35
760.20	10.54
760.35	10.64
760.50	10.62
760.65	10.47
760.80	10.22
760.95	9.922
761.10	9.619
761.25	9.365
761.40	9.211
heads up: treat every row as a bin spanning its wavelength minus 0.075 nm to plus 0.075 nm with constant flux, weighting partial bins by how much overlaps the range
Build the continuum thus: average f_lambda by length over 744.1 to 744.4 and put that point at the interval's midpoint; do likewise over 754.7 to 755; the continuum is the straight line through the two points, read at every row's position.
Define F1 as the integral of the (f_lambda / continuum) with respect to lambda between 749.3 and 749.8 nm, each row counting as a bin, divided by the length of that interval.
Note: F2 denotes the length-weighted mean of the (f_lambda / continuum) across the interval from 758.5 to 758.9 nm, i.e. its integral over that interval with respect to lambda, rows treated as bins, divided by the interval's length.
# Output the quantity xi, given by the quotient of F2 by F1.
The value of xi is 0.91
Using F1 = 1.01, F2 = 0.925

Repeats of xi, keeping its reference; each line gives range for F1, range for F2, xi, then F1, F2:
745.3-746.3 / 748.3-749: 1.03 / 0.99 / 1.017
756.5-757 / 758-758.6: 1.10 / 0.88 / 0.970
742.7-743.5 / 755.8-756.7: 0.86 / 1.06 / 0.909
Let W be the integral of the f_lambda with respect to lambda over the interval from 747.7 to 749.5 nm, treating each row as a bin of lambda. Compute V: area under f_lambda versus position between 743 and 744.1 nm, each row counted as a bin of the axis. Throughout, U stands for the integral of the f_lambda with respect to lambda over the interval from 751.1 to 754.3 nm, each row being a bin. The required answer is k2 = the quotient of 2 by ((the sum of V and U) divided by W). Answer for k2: 0.9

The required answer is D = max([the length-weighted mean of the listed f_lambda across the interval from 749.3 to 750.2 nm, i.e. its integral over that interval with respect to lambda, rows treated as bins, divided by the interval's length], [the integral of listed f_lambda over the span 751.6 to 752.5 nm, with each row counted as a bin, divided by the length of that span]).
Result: 10.5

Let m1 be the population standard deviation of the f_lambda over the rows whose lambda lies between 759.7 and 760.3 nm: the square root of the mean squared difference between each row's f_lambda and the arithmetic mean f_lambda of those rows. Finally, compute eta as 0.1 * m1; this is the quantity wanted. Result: 0.027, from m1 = 0.27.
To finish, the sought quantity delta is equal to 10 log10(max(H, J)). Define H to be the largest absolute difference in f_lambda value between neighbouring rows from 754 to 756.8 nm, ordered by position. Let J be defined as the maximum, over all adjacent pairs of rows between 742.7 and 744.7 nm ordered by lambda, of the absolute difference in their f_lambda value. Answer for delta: -4.2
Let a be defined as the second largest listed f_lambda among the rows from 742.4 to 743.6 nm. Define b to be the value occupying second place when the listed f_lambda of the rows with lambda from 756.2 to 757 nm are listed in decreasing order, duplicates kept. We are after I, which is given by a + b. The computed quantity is 19.8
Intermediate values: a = 10.64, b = 9.131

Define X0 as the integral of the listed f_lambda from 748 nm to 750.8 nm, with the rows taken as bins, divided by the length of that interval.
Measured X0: 10.5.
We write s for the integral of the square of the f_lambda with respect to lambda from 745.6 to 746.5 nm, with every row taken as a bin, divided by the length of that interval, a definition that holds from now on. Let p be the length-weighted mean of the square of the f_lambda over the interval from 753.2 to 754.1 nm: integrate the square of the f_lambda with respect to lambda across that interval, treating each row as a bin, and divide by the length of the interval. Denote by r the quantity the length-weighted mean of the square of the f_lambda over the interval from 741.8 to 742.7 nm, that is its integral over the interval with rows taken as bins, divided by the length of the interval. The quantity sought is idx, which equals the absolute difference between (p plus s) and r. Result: 78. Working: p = 101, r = 121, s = 98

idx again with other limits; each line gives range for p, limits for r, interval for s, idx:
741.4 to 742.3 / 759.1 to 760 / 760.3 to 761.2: 138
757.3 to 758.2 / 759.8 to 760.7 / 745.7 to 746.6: 81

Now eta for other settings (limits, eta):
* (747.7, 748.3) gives 0.018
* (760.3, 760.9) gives 0.017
